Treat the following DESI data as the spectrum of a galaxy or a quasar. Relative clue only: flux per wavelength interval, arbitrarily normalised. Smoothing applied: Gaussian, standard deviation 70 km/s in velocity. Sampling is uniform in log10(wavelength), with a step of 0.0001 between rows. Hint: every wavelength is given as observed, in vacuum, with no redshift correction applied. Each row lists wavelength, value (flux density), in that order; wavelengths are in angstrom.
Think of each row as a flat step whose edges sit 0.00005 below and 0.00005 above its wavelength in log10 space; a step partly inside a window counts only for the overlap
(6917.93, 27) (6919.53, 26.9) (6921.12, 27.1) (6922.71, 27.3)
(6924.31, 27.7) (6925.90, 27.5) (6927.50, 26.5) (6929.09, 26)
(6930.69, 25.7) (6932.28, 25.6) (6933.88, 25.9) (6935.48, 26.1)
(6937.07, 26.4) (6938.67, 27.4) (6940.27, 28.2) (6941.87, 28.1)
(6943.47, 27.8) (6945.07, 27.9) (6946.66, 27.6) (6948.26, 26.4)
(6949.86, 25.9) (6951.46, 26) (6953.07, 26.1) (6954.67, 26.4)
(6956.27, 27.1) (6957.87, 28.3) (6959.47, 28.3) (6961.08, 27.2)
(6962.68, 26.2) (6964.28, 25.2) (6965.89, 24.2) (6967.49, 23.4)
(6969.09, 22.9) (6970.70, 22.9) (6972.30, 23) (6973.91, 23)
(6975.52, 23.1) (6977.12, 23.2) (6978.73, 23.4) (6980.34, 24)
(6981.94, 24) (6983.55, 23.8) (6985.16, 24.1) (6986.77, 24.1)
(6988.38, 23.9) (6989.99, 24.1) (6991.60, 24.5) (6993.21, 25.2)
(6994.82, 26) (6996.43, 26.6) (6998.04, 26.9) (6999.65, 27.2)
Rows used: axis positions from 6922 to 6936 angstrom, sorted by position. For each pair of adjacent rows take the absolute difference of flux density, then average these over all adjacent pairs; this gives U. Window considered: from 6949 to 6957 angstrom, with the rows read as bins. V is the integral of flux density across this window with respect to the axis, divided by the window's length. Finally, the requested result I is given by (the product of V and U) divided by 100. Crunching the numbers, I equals 0.10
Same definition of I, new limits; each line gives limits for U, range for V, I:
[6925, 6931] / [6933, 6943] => 0.16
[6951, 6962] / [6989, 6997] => 0.14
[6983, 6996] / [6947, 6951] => 0.10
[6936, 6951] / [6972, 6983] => 0.13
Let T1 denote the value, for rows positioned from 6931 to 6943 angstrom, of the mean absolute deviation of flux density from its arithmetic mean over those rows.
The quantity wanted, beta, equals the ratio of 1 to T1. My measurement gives 1.1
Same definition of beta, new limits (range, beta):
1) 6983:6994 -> 2.9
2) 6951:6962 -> 1.3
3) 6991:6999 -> 1.3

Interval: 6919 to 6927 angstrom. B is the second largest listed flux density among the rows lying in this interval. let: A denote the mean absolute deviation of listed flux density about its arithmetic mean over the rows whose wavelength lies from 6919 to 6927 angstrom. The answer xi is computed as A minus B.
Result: -27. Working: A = 0.2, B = 27.5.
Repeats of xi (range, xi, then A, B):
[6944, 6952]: -27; 0.8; 27.6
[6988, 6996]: -25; 0.7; 25.2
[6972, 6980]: -23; 0.1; 23.2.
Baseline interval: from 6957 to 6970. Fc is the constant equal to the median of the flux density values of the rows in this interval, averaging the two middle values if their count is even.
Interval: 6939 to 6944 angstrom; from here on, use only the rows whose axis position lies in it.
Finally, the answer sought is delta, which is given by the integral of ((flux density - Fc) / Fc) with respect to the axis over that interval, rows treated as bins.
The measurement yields 0.44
